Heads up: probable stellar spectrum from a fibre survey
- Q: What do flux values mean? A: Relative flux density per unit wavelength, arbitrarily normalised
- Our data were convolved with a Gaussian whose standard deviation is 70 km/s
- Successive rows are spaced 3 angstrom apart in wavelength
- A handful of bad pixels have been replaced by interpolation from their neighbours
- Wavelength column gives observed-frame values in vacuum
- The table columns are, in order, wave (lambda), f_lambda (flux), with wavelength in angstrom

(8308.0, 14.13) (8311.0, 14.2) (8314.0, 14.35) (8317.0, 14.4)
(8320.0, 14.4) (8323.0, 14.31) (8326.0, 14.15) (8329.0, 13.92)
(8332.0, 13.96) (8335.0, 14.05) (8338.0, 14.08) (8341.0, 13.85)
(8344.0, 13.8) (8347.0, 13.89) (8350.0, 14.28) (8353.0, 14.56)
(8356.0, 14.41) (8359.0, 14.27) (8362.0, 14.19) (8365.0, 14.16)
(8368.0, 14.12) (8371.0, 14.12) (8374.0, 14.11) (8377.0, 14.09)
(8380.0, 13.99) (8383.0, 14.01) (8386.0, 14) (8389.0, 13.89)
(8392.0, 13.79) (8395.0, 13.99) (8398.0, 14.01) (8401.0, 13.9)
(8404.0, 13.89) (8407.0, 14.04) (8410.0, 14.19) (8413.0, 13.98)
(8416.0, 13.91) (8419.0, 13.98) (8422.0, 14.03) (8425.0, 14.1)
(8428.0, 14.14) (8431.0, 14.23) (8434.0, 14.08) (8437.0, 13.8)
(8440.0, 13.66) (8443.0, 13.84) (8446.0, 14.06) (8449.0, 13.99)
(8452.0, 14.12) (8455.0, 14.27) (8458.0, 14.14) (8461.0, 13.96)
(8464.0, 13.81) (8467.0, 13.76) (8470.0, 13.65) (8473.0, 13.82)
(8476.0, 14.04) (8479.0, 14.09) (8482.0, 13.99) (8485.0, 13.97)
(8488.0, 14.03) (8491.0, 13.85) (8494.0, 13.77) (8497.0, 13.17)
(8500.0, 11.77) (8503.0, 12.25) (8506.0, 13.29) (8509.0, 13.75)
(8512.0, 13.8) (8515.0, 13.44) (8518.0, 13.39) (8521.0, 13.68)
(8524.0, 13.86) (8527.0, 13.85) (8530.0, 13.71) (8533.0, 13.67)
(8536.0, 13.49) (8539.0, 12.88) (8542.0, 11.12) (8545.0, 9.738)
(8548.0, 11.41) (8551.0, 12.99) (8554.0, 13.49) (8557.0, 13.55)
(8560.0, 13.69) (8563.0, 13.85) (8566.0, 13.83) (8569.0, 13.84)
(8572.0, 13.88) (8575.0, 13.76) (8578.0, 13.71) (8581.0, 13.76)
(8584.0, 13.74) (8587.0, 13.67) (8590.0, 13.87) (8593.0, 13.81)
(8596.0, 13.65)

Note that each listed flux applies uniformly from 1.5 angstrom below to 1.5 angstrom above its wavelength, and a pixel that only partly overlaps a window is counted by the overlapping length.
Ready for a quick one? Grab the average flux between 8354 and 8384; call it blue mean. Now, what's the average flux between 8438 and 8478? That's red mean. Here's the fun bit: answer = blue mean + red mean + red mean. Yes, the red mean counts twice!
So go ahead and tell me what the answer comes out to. 42.0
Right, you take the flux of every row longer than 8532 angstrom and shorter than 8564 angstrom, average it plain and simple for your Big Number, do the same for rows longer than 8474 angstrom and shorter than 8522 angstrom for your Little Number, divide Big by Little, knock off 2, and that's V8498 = -1.06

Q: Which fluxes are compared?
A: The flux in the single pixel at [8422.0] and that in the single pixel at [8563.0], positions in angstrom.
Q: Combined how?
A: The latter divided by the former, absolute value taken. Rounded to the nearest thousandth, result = 0.987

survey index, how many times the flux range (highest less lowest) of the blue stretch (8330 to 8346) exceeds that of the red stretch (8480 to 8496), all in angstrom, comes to 1.1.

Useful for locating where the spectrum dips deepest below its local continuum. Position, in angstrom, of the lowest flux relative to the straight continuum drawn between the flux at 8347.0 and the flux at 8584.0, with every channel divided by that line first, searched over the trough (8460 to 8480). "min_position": 8470.0 angstrom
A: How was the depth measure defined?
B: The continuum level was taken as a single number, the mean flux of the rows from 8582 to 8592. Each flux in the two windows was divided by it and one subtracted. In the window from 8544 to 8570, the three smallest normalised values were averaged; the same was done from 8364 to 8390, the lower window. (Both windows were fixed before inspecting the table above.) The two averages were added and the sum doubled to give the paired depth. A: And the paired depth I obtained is -0.32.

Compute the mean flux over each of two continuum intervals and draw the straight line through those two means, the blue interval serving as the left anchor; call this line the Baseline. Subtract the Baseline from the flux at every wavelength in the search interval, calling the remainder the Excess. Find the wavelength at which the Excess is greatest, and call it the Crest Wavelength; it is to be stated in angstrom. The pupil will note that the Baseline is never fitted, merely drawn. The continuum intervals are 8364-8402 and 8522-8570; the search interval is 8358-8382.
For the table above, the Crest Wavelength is 8359.0 angstrom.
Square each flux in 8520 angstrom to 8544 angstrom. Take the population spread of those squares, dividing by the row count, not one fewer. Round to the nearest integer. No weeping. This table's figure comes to 22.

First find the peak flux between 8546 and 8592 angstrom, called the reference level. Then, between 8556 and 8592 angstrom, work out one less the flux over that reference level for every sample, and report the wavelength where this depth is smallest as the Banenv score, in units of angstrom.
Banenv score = 8572.0 angstrom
